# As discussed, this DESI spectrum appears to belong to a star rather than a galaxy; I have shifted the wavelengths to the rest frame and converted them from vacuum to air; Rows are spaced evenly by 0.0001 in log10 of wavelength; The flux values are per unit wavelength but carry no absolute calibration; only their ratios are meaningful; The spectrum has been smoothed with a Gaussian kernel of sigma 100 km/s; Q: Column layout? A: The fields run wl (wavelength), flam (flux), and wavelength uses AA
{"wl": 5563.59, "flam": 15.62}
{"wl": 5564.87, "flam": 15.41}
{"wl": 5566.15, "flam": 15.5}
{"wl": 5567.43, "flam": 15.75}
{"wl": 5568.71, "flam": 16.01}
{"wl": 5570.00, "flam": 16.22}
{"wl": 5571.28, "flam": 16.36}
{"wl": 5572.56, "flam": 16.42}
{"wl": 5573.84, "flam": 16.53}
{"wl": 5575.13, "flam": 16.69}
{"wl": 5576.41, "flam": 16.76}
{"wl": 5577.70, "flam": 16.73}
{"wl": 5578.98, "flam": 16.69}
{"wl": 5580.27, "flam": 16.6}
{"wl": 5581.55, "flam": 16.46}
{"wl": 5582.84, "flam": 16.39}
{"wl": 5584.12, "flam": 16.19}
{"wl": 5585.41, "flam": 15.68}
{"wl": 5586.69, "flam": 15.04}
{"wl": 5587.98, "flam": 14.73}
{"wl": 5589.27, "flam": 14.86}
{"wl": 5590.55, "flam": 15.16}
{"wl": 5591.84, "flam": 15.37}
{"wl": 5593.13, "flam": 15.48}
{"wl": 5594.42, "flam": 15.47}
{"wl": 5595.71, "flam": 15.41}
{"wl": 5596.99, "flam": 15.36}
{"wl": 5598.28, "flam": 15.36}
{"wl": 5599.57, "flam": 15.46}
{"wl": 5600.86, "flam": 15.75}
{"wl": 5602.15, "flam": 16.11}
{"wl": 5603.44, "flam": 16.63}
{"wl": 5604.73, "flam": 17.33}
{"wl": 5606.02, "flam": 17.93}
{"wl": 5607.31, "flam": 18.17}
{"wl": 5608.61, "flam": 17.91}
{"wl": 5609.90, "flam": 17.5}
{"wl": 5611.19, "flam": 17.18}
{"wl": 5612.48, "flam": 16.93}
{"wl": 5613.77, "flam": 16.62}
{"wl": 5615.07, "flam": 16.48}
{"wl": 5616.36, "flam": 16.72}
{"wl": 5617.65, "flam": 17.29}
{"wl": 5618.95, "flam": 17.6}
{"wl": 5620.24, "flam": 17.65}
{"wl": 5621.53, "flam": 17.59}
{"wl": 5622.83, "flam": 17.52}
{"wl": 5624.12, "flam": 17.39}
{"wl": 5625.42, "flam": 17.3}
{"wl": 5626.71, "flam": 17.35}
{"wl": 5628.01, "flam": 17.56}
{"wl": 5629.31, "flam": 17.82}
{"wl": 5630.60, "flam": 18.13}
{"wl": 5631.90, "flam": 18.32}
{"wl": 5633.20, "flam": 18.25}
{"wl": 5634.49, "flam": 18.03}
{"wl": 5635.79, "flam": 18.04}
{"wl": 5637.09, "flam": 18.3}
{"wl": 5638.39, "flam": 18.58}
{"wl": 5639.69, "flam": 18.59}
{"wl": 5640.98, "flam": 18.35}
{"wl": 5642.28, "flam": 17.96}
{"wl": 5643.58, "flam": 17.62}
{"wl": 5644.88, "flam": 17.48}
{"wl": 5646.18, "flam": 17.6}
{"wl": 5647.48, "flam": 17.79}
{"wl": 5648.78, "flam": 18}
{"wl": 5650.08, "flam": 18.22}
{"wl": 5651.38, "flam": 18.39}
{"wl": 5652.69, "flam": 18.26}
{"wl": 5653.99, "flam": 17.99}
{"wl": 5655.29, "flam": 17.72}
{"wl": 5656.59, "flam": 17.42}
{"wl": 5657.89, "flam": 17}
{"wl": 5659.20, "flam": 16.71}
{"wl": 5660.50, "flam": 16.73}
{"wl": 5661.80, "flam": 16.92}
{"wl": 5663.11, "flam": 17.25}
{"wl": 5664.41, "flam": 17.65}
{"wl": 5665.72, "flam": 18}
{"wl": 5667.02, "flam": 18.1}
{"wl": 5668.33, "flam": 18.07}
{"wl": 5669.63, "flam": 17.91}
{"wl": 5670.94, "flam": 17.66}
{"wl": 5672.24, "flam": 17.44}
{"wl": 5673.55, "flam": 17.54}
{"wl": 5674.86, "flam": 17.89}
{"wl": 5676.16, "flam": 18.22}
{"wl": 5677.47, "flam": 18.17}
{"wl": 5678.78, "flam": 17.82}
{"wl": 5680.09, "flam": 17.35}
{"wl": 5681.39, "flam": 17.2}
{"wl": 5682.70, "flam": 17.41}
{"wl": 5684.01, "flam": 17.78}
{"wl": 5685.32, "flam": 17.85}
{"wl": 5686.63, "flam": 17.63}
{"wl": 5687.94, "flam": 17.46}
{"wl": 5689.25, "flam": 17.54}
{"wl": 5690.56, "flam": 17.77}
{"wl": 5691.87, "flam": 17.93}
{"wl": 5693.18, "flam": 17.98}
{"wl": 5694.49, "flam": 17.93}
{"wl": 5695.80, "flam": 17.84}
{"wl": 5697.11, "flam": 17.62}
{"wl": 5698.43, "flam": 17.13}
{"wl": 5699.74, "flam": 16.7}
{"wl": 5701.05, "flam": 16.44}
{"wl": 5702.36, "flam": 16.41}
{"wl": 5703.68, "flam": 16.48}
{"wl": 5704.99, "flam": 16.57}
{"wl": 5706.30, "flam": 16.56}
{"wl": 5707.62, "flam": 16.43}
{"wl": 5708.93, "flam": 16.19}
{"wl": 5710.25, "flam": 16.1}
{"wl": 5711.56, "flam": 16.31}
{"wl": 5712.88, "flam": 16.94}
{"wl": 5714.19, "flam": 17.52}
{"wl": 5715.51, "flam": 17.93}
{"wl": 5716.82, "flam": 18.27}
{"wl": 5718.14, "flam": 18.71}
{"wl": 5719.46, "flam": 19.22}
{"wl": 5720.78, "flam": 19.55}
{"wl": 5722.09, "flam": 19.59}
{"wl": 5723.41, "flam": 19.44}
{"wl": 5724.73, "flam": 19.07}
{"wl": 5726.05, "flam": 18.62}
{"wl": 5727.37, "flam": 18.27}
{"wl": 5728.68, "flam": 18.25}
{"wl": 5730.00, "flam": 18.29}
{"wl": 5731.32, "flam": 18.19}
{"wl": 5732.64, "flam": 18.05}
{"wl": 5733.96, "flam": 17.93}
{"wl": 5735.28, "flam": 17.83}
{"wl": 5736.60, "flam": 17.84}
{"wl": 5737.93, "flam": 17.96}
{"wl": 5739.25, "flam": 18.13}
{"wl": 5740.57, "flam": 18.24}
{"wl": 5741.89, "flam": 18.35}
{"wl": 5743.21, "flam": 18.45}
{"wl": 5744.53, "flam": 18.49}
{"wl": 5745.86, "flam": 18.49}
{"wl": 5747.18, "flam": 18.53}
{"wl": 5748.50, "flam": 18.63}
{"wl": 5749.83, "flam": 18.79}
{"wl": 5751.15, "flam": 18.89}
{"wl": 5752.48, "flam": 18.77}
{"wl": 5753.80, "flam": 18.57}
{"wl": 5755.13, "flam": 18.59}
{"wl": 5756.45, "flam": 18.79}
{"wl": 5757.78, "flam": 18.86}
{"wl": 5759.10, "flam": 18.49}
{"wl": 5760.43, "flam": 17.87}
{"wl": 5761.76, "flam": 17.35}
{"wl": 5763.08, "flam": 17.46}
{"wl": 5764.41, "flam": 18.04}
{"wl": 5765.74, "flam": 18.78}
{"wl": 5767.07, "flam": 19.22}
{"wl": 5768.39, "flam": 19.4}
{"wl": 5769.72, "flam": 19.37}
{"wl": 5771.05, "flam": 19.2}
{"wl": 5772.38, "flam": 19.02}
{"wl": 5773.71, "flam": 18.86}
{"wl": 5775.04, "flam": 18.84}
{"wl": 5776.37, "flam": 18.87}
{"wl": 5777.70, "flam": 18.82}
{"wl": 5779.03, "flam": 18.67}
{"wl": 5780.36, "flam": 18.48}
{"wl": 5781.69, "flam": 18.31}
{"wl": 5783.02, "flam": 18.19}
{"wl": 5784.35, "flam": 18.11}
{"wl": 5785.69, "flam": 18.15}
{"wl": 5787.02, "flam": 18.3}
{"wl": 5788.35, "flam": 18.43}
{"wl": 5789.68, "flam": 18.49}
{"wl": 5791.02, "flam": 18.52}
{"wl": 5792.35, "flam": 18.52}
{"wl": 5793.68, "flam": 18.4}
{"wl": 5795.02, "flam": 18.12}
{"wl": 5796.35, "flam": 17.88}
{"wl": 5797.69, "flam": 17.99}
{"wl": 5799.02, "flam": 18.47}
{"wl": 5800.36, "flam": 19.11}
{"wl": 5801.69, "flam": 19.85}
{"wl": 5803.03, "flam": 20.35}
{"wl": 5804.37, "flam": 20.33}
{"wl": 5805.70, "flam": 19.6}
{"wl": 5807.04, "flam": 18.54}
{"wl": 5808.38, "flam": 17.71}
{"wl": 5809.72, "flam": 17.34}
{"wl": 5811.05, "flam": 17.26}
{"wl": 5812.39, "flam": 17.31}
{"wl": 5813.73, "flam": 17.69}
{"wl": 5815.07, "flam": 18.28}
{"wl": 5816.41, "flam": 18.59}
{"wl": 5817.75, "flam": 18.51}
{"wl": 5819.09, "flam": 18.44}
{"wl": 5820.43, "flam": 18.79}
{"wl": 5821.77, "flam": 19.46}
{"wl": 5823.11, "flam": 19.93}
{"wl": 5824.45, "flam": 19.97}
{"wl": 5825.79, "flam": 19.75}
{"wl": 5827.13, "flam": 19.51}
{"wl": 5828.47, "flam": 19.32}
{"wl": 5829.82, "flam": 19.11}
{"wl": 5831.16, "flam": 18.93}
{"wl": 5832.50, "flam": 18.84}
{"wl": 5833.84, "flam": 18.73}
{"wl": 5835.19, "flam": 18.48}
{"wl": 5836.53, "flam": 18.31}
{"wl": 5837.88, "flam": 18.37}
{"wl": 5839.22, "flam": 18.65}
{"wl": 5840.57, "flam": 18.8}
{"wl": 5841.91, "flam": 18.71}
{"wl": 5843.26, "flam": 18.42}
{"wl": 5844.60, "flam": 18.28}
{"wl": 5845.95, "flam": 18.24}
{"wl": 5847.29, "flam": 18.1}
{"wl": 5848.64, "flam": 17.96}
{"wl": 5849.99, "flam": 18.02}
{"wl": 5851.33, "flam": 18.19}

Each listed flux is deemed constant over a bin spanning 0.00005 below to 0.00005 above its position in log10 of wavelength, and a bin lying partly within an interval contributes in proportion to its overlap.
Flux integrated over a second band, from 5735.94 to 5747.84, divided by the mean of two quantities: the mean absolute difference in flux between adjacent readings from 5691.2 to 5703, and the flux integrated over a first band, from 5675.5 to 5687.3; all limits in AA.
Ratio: 2.08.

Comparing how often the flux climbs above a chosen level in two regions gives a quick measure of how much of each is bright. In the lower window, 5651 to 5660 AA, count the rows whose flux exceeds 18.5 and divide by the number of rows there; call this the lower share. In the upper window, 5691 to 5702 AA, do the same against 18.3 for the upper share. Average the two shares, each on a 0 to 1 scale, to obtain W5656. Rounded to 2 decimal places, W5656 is 0.00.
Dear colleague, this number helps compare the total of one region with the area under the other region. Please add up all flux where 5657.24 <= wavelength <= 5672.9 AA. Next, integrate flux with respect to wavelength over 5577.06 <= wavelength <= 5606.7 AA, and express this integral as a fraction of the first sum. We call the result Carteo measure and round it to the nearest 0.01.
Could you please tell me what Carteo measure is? 2.25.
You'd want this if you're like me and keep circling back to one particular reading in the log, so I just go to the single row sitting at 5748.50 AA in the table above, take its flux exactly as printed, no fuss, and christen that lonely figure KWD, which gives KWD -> 18.63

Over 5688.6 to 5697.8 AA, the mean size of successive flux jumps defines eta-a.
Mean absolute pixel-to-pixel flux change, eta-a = 0.13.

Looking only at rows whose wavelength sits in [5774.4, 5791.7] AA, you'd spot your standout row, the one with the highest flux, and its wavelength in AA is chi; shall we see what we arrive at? 5776.37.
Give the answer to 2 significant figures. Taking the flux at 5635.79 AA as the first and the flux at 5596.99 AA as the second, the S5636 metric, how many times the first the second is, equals 0.85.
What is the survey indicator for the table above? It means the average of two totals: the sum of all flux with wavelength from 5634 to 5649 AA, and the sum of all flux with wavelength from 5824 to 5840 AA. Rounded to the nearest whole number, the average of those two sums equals 222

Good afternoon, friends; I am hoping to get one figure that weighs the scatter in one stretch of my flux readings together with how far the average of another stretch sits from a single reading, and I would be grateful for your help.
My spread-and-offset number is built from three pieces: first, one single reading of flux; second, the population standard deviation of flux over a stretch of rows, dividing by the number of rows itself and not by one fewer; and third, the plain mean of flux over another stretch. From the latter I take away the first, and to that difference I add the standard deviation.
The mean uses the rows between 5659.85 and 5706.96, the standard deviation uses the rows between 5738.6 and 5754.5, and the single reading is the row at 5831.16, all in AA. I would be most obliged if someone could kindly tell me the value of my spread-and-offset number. -1.2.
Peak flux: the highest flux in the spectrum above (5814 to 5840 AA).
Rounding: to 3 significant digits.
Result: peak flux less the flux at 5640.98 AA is 1.62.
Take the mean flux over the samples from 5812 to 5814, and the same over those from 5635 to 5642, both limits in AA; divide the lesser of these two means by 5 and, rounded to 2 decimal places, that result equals 3.50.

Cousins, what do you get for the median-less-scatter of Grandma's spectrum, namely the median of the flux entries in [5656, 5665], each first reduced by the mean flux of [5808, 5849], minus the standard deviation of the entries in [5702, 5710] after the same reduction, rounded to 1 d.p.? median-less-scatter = -1.7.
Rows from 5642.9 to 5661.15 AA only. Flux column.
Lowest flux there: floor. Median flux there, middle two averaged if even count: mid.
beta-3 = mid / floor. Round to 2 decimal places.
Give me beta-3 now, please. 1.06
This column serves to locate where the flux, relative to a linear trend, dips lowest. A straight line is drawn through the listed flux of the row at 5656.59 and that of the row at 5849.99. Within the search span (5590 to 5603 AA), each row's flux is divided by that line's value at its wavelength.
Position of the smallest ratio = 5590.55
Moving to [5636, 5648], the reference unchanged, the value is 5644.88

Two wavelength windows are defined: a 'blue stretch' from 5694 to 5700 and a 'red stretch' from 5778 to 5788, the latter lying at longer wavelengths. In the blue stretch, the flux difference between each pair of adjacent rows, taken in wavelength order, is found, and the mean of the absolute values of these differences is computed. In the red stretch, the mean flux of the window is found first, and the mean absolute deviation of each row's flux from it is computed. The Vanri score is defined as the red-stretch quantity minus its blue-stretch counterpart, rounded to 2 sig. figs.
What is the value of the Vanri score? -0.16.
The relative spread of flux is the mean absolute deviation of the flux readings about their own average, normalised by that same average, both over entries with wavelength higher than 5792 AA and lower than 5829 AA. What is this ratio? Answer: 0.042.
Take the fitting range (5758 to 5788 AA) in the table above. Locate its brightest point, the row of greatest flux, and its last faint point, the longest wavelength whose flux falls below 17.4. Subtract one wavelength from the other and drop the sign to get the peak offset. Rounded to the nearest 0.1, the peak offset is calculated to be 6.6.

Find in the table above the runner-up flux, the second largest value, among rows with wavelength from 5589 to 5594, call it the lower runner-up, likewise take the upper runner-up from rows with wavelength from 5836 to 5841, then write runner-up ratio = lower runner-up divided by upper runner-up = 0.82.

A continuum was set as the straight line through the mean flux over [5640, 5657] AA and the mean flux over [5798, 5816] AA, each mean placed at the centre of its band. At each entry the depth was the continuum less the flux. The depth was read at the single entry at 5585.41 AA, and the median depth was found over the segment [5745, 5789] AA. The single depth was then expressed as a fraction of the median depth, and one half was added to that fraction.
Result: -9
